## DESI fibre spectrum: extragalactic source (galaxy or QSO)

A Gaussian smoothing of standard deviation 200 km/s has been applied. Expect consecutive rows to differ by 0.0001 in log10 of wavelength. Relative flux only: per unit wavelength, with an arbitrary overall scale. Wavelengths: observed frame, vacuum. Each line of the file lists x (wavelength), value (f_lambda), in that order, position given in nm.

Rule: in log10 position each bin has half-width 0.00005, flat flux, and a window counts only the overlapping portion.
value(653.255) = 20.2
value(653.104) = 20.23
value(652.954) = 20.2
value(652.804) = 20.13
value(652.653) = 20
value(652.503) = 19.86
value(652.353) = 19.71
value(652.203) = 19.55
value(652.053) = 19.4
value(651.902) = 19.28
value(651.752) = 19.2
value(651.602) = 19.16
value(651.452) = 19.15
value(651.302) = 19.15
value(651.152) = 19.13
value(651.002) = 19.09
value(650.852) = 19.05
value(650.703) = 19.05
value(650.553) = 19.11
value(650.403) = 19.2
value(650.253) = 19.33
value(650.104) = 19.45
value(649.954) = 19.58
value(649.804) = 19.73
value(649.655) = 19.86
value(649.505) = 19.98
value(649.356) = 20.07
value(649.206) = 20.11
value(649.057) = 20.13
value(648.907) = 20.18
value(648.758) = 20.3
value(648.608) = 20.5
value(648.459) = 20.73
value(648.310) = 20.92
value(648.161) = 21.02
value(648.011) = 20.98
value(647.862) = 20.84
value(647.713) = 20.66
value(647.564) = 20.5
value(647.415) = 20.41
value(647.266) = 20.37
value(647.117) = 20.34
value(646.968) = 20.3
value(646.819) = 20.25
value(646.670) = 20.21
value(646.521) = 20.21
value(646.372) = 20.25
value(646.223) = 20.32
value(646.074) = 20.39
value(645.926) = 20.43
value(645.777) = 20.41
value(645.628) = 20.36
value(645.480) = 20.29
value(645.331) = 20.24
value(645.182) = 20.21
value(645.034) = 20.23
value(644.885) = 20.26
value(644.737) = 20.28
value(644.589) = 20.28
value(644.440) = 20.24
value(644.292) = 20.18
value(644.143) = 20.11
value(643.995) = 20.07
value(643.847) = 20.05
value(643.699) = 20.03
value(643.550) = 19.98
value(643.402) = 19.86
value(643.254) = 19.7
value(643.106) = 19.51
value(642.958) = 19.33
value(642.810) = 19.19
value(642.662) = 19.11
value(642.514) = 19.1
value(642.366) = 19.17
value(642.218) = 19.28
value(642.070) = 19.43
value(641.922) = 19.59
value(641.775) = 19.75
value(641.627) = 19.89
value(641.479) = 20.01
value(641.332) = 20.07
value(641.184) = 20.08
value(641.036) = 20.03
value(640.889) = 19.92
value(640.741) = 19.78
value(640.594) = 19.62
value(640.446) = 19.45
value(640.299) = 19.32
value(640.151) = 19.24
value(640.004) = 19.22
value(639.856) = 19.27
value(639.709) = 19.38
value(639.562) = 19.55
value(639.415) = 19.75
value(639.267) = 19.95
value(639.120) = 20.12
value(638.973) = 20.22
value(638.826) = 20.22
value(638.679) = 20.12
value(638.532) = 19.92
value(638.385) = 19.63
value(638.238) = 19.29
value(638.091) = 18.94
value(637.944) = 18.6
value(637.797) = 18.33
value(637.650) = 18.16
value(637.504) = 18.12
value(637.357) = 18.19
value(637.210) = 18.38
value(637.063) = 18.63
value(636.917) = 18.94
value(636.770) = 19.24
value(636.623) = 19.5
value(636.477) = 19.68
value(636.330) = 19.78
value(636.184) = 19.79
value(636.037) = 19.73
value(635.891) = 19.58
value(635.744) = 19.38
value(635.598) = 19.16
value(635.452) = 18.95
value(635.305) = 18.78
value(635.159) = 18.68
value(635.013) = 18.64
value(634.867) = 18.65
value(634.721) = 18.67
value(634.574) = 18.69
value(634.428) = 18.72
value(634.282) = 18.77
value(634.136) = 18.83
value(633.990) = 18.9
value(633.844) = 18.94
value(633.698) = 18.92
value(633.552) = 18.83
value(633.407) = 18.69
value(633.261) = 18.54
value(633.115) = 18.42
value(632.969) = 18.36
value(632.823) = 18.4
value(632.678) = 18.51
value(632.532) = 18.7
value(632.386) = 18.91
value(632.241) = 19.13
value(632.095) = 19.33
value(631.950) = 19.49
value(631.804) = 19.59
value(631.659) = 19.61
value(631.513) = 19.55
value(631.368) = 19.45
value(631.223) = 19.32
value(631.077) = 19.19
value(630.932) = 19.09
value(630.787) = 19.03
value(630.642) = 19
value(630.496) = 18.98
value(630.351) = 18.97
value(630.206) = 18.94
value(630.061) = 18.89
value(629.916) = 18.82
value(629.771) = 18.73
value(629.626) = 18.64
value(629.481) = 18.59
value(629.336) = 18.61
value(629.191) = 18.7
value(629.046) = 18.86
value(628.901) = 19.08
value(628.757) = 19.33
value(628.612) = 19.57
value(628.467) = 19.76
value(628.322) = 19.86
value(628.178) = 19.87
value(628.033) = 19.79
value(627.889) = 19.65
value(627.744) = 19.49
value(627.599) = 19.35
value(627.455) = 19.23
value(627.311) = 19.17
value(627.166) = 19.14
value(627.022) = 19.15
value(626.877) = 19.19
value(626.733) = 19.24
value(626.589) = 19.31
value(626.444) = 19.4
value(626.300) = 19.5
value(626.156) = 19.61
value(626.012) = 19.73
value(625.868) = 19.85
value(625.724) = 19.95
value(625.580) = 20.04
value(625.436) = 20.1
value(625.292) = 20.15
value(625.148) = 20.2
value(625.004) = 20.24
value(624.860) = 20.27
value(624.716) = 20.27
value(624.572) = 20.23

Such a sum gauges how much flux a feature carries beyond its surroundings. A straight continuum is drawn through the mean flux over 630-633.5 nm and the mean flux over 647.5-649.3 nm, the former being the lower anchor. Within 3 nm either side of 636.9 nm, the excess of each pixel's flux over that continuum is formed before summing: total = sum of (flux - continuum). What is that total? -13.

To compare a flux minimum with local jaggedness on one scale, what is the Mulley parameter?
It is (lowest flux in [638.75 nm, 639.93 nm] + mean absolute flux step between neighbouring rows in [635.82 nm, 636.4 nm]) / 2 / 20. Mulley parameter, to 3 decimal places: 0.484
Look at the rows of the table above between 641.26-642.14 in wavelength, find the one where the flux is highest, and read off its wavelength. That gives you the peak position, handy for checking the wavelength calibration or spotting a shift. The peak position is 641.332 nm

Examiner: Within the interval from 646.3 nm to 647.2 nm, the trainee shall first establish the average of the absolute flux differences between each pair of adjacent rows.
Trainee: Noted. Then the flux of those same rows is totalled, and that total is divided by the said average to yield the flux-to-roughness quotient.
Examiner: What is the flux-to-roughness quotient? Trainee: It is 3575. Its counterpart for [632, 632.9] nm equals 607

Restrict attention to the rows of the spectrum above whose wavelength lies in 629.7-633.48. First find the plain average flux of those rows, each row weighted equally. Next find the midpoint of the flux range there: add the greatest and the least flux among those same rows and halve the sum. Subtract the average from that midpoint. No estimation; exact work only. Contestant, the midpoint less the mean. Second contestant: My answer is 0.00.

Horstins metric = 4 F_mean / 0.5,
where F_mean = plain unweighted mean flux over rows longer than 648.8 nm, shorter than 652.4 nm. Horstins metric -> 156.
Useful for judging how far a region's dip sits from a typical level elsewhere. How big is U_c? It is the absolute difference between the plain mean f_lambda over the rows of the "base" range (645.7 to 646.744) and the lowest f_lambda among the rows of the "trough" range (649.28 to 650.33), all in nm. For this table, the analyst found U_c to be 1.0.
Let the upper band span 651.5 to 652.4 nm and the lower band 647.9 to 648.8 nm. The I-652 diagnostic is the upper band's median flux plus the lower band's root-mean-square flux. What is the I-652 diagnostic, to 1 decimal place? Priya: 40.1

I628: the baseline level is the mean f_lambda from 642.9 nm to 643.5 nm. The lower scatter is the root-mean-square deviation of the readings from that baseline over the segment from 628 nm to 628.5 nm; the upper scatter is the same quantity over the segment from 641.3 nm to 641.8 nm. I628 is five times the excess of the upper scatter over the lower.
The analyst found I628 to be 0.64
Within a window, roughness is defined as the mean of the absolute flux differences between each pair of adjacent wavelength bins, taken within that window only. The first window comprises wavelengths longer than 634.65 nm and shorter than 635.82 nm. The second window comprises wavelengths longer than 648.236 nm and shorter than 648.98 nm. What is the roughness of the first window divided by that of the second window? 0.59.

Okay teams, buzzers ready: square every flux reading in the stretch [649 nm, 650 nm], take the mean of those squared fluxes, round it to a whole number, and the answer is 397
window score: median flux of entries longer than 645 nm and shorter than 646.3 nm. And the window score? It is 20.3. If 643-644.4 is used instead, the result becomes 20.0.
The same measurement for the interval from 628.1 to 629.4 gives 19.3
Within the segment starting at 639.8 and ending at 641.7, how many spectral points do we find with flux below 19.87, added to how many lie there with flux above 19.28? 17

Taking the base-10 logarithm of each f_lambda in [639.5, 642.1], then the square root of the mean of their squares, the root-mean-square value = 1.293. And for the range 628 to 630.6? 1.281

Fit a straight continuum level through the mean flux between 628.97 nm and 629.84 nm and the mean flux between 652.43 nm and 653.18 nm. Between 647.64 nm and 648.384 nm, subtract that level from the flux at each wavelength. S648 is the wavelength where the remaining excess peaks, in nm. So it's 648.161 nm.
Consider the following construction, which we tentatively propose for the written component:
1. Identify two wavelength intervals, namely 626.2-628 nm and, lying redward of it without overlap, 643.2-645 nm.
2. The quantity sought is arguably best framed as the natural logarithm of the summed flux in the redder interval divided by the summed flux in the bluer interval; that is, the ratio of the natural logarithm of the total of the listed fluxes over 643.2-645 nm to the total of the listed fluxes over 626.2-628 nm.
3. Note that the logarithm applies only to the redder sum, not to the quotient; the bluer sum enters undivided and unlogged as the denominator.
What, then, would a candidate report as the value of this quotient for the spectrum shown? 0.0237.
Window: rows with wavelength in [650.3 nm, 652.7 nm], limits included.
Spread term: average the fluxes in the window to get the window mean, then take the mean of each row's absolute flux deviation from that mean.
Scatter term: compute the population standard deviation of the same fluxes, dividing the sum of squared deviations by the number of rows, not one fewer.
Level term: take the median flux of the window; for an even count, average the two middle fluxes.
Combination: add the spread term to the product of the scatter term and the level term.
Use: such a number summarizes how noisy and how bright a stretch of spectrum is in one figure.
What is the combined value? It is 6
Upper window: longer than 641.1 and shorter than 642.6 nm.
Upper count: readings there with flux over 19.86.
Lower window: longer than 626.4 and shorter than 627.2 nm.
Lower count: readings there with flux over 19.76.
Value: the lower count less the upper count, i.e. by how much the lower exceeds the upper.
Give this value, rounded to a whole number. -4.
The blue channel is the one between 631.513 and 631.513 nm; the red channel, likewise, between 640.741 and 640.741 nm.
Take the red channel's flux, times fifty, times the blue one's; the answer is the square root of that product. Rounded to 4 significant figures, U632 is 139.1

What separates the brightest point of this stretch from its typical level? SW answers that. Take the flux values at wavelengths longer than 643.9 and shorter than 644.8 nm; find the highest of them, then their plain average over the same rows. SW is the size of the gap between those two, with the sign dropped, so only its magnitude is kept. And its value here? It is 0.09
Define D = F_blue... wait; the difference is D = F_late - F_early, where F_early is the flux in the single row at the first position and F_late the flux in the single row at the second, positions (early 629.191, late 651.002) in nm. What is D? 0.4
